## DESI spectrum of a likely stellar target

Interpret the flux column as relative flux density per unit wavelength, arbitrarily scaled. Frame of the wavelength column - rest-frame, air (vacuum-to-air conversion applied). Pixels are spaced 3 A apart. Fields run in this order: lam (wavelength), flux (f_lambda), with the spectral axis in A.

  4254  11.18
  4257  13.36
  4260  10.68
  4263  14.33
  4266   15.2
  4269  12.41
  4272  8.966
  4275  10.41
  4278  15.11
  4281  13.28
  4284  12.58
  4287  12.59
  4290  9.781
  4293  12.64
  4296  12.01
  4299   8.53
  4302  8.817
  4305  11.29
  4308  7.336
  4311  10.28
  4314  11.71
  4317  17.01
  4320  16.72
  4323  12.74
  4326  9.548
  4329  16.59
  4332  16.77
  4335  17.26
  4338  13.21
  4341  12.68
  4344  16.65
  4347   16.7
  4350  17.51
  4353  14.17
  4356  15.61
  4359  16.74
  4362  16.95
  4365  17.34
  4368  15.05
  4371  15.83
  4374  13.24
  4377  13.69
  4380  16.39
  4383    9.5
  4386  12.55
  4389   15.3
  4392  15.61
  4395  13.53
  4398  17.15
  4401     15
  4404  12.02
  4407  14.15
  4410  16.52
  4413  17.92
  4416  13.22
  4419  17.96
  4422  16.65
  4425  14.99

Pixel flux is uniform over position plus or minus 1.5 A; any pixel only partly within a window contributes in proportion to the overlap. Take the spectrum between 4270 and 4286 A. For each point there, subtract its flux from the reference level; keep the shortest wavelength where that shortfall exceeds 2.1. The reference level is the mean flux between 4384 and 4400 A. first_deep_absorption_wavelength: 4272 A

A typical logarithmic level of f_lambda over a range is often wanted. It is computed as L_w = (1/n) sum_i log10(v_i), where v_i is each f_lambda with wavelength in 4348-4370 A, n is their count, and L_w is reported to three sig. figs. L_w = 1.21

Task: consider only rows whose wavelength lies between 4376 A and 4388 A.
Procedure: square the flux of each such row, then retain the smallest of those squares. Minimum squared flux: 90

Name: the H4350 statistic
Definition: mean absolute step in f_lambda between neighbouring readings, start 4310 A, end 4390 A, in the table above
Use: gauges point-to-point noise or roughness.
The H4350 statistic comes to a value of 2.3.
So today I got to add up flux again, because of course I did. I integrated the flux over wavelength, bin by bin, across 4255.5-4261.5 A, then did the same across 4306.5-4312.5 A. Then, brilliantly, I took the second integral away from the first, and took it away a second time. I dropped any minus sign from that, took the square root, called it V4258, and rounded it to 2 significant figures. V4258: 5.8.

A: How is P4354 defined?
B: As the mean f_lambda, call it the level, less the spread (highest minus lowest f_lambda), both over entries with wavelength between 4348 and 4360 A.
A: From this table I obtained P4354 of 12.7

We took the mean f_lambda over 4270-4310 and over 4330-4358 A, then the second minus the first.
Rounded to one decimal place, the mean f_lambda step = 4.6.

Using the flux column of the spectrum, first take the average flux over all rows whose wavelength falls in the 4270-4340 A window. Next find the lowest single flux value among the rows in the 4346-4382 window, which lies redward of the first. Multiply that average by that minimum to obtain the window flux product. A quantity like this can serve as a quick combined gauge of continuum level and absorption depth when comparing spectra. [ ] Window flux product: 164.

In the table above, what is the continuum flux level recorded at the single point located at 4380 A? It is 16.39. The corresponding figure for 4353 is 14.17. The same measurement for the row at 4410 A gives 16.52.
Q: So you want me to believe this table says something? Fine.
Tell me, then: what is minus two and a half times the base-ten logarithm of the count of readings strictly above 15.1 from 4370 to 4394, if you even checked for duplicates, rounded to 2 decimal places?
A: -1.51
